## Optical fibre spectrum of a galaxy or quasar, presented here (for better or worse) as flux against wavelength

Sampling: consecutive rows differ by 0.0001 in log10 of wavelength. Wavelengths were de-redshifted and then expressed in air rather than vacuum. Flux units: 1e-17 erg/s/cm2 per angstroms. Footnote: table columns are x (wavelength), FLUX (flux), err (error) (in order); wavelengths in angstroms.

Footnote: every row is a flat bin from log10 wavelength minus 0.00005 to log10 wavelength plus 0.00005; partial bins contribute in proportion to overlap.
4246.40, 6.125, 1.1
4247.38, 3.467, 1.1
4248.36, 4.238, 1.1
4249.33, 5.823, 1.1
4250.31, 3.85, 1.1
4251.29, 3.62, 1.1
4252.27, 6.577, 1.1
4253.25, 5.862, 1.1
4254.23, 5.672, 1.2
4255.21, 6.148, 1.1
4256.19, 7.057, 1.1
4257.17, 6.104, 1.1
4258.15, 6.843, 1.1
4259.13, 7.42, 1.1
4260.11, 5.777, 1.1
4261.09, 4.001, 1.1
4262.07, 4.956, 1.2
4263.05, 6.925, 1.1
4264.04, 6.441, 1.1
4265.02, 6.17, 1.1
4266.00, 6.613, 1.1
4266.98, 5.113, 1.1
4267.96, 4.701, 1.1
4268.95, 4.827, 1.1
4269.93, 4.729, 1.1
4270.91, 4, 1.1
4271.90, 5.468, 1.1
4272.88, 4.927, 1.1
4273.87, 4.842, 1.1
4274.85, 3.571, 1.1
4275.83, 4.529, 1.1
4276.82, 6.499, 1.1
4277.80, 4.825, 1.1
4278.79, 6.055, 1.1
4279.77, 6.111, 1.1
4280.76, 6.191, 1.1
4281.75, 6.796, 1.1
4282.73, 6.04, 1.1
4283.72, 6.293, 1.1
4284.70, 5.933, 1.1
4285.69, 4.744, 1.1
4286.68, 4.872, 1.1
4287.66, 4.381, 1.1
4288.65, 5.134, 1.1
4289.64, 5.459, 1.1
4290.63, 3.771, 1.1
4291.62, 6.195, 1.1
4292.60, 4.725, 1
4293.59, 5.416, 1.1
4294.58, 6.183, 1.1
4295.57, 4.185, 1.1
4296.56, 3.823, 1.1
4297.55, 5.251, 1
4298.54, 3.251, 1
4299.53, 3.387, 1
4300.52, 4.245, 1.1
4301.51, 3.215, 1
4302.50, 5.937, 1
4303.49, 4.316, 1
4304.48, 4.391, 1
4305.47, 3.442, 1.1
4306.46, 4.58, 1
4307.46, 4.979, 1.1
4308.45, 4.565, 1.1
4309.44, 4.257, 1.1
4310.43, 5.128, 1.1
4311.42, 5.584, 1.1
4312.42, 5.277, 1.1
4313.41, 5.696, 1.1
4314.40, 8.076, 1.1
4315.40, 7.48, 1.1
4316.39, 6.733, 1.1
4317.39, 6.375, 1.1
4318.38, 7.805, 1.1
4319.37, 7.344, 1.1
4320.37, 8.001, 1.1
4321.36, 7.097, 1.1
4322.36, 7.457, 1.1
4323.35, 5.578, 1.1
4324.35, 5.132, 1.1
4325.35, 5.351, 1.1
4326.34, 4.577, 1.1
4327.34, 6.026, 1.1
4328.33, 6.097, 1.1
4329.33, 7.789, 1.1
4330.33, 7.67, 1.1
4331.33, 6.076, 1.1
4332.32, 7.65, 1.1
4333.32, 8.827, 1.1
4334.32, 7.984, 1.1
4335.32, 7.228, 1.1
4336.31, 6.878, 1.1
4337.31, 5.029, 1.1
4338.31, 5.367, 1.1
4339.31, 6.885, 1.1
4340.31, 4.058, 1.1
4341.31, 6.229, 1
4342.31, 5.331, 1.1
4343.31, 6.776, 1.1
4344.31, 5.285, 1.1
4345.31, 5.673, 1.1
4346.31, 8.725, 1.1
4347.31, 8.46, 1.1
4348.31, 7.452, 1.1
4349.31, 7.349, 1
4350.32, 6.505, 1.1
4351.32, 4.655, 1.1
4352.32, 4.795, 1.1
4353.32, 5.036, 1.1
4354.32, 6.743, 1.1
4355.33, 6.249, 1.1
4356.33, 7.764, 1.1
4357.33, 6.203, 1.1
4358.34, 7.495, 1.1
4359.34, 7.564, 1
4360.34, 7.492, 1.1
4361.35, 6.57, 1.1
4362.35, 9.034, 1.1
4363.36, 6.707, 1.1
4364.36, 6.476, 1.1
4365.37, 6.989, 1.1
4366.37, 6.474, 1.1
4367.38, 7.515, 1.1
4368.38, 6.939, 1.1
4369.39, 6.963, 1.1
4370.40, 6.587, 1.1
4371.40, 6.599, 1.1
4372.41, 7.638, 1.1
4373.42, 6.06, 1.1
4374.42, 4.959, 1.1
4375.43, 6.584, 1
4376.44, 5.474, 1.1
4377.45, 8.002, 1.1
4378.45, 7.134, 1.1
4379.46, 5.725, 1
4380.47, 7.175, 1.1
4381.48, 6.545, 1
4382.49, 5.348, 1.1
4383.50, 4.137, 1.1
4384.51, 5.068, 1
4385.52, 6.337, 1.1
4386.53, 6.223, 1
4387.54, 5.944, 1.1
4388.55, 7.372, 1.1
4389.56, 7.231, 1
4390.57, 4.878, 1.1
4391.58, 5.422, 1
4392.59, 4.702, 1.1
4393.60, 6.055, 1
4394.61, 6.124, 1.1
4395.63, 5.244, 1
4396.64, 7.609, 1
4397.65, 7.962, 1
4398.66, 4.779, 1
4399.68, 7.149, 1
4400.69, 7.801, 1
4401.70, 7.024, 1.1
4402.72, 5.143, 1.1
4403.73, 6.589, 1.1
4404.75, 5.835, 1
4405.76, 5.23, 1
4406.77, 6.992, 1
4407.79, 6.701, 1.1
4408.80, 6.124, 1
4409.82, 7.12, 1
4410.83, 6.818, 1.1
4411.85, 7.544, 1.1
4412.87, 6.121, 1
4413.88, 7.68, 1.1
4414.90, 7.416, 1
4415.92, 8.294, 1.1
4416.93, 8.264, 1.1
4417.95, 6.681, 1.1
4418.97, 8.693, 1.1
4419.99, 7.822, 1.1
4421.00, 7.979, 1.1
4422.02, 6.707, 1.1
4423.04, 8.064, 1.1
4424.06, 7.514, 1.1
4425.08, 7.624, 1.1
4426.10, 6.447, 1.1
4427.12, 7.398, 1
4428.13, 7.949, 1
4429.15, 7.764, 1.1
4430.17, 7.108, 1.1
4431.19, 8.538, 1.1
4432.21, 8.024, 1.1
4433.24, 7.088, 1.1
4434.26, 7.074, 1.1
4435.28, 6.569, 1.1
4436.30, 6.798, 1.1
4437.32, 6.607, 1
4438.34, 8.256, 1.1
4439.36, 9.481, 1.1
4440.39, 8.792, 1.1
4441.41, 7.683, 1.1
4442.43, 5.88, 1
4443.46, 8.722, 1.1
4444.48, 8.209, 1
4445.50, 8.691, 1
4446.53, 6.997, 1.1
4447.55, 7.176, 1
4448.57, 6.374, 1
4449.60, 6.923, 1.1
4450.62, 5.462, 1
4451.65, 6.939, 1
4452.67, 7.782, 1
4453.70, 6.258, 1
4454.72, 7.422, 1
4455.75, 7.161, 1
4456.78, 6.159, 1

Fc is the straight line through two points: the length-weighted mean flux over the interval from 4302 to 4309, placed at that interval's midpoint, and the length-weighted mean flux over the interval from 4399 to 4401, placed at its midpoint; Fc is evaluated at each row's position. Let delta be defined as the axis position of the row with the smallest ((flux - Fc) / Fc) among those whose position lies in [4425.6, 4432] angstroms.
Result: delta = 4426.10 angstroms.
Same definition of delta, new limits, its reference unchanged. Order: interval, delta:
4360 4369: 4366.37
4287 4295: 4290.63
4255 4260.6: 4260.11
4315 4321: 4317.39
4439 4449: 4442.43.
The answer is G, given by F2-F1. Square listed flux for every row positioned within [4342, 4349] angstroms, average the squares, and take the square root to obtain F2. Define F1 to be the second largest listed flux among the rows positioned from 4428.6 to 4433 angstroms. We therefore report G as -1.1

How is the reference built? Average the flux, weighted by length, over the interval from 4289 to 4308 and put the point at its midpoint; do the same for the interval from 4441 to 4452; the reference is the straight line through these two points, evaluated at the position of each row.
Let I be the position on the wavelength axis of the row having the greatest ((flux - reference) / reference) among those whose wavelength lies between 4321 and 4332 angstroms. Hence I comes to 4329.33 angstroms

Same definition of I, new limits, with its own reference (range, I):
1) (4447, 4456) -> 4452.67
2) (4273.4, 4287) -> 4281.75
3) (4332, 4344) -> 4333.32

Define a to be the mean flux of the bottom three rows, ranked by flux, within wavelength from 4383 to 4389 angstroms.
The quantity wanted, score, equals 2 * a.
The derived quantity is 10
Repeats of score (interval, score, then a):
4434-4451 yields 12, 5.9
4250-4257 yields 9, 4.4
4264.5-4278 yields 8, 4.0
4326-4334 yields 11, 5.6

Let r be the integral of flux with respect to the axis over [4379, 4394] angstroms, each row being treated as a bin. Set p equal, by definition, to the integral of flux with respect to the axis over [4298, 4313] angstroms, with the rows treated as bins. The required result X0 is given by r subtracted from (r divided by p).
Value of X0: -87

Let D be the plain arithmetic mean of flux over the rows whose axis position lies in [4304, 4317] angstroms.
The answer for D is 5.4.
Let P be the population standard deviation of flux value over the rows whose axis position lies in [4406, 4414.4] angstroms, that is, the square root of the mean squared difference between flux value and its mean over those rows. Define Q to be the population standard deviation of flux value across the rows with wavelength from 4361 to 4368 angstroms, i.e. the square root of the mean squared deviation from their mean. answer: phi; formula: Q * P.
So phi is 0.5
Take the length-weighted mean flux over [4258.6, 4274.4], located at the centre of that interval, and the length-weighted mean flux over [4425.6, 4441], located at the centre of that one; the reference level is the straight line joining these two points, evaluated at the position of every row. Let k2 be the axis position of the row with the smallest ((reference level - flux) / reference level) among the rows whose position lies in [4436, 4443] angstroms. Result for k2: 4439.36 angstroms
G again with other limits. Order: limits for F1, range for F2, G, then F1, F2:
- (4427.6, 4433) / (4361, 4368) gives -0.9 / 8.024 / 7.2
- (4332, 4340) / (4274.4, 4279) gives -2.8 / 7.984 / 5.2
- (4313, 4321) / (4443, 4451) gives -0.6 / 8.001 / 7.4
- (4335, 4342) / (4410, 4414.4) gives 0.2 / 6.885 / 7.1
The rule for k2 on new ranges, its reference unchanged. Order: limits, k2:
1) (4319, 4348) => 4333.32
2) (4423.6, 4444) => 4439.36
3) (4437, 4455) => 4439.36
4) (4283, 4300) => 4283.72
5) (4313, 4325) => 4314.40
